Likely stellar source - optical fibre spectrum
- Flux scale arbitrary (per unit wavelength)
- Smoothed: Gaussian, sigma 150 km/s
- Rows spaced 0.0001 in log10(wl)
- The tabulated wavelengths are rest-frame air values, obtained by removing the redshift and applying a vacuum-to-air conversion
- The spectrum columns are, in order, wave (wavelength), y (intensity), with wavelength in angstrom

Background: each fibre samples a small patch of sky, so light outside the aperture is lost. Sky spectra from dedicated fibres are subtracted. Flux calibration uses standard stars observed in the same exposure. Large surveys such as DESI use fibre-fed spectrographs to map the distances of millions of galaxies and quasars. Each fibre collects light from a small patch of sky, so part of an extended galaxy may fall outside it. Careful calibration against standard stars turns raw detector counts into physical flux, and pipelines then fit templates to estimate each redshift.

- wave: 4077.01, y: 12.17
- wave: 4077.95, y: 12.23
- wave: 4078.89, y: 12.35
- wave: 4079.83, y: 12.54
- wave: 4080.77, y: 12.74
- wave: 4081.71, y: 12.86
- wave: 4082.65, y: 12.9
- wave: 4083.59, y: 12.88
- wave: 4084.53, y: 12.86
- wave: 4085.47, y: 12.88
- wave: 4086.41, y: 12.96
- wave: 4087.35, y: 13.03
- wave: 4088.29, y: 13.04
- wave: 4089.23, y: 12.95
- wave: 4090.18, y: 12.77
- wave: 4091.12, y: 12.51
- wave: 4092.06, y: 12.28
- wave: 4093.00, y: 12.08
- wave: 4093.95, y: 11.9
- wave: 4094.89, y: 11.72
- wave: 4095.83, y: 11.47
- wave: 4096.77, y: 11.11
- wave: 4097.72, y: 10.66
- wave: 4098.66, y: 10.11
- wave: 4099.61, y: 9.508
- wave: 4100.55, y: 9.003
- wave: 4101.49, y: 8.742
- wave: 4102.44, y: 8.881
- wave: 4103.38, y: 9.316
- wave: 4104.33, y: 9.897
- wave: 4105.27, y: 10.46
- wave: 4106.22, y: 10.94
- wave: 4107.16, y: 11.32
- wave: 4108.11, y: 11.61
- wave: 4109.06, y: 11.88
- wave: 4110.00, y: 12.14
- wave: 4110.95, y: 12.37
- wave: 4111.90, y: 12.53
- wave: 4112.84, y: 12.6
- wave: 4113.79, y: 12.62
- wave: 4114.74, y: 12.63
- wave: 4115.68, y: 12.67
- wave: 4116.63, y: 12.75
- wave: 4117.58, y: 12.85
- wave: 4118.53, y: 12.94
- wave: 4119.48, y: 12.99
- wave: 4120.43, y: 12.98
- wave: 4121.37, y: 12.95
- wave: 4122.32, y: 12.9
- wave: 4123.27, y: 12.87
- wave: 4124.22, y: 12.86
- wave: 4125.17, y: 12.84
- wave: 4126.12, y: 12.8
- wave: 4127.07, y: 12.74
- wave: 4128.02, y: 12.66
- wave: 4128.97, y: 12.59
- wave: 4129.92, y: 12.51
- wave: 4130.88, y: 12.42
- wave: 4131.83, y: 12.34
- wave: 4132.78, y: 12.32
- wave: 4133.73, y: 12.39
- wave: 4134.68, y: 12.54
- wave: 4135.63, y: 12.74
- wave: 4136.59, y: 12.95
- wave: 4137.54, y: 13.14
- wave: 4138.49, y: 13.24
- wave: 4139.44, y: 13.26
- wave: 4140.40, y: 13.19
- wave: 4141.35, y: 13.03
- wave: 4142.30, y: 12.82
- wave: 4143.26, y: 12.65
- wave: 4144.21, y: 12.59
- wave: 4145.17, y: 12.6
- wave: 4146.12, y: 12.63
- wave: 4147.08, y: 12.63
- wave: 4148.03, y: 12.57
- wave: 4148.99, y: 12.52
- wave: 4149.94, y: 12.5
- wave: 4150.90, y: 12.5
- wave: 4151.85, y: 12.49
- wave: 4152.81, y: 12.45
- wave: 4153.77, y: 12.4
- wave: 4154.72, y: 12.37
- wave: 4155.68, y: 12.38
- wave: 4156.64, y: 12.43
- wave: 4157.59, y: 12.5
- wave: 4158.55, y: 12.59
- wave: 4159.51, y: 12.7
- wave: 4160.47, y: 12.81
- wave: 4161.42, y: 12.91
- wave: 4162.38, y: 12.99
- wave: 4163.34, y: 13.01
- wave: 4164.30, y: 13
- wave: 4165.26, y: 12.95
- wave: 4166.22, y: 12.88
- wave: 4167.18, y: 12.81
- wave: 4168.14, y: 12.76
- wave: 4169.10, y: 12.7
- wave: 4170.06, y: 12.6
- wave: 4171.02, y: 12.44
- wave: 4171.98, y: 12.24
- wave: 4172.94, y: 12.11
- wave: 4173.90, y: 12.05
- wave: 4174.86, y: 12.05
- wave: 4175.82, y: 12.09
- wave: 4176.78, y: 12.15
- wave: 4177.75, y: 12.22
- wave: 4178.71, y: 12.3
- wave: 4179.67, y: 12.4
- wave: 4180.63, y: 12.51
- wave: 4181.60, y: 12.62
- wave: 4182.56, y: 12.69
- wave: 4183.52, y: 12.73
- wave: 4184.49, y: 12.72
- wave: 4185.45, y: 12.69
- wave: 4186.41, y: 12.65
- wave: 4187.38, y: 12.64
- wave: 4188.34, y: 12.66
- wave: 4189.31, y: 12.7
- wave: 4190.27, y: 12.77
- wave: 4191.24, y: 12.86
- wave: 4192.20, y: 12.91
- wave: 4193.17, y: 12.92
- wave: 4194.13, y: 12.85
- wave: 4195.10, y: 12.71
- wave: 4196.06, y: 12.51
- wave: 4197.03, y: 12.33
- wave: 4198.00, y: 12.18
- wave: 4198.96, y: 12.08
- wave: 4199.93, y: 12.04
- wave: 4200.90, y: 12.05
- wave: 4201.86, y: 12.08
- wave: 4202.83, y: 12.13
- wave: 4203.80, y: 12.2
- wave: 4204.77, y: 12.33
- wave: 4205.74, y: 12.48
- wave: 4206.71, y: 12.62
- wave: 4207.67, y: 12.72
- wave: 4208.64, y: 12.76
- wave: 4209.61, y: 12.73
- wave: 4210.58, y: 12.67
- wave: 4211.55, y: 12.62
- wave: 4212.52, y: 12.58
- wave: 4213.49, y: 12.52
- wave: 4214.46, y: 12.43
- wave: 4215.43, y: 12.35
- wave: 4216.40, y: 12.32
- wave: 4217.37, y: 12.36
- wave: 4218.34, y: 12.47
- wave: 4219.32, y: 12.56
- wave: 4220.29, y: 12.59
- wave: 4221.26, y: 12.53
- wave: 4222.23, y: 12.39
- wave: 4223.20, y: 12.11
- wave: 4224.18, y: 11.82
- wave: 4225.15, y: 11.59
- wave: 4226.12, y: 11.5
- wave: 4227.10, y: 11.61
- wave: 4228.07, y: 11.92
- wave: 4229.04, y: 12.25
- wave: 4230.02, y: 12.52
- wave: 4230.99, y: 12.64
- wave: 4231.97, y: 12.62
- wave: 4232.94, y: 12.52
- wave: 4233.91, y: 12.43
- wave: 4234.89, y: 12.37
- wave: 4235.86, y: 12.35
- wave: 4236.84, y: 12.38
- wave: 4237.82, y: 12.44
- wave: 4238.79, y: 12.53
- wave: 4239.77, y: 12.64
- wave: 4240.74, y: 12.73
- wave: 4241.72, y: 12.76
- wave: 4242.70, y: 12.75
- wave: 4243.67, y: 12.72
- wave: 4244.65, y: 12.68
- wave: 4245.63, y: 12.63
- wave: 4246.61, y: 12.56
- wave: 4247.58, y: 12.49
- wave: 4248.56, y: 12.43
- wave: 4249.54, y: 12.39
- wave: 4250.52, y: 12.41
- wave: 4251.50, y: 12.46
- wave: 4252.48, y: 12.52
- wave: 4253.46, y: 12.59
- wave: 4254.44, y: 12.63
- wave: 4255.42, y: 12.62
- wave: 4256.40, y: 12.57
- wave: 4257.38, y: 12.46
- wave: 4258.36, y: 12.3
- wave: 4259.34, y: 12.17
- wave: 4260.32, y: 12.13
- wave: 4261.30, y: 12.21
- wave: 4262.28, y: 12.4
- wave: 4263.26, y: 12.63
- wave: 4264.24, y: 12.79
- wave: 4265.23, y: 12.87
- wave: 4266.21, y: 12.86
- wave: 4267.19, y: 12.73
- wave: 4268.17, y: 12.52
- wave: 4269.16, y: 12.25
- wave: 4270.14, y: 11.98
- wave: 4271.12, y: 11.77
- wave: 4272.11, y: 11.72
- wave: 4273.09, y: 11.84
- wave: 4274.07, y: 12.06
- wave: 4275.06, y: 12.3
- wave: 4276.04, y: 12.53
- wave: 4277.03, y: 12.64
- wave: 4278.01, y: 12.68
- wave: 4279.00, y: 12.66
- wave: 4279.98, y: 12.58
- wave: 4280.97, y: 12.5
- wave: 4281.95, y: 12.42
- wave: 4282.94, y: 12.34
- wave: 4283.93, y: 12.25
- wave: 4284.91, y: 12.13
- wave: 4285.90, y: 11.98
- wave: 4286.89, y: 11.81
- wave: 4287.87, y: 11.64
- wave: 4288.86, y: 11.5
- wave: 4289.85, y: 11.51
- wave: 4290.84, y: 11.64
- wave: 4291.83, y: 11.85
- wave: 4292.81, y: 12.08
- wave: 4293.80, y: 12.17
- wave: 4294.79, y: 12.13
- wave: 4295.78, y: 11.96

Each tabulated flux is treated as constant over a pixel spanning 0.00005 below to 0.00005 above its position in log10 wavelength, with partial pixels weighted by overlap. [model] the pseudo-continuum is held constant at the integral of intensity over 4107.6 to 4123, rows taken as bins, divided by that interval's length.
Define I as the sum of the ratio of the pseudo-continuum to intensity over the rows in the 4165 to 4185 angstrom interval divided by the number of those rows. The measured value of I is 1.009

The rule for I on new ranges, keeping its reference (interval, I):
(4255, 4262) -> 1.019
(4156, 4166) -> 0.985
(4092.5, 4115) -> 1.154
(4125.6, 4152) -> 0.992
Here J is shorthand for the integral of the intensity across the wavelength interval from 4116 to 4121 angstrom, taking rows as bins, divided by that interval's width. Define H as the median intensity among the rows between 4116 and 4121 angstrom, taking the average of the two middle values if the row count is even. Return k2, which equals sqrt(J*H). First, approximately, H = 12.9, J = 12.9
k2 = 12.9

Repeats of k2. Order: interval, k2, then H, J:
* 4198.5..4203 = 12.1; 12.1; 12.1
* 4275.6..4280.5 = 12.6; 12.6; 12.6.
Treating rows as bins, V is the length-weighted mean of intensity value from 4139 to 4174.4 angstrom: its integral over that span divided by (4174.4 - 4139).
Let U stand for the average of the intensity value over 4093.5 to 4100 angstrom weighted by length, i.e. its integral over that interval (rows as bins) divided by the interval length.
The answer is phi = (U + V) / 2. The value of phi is 11.8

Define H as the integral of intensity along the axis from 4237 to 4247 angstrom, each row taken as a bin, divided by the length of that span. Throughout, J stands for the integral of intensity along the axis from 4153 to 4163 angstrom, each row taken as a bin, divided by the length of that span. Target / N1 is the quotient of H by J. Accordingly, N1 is 1.00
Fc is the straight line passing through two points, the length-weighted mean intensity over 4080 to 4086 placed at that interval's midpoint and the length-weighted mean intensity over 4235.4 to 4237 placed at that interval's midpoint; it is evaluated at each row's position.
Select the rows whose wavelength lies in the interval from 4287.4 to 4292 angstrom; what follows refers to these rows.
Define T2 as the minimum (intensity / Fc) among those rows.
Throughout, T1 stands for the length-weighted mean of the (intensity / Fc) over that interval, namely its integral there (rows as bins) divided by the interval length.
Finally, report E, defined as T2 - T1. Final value -0.008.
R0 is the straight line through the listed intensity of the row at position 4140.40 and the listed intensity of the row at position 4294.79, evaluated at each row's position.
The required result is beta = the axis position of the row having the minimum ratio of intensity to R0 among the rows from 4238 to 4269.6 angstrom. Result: 4260.32 angstrom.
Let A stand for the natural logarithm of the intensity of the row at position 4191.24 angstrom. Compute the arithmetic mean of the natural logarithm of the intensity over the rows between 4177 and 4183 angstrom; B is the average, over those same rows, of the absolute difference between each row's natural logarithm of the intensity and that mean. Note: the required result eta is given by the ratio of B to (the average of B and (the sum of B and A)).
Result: 0.009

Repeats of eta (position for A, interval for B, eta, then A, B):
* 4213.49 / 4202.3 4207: 0.010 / 2.53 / 0.013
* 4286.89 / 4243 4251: 0.007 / 2.47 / 0.009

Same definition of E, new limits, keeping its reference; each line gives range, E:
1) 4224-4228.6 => -0.016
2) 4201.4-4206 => -0.011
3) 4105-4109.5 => -0.063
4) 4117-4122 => -0.008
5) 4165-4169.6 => -0.008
